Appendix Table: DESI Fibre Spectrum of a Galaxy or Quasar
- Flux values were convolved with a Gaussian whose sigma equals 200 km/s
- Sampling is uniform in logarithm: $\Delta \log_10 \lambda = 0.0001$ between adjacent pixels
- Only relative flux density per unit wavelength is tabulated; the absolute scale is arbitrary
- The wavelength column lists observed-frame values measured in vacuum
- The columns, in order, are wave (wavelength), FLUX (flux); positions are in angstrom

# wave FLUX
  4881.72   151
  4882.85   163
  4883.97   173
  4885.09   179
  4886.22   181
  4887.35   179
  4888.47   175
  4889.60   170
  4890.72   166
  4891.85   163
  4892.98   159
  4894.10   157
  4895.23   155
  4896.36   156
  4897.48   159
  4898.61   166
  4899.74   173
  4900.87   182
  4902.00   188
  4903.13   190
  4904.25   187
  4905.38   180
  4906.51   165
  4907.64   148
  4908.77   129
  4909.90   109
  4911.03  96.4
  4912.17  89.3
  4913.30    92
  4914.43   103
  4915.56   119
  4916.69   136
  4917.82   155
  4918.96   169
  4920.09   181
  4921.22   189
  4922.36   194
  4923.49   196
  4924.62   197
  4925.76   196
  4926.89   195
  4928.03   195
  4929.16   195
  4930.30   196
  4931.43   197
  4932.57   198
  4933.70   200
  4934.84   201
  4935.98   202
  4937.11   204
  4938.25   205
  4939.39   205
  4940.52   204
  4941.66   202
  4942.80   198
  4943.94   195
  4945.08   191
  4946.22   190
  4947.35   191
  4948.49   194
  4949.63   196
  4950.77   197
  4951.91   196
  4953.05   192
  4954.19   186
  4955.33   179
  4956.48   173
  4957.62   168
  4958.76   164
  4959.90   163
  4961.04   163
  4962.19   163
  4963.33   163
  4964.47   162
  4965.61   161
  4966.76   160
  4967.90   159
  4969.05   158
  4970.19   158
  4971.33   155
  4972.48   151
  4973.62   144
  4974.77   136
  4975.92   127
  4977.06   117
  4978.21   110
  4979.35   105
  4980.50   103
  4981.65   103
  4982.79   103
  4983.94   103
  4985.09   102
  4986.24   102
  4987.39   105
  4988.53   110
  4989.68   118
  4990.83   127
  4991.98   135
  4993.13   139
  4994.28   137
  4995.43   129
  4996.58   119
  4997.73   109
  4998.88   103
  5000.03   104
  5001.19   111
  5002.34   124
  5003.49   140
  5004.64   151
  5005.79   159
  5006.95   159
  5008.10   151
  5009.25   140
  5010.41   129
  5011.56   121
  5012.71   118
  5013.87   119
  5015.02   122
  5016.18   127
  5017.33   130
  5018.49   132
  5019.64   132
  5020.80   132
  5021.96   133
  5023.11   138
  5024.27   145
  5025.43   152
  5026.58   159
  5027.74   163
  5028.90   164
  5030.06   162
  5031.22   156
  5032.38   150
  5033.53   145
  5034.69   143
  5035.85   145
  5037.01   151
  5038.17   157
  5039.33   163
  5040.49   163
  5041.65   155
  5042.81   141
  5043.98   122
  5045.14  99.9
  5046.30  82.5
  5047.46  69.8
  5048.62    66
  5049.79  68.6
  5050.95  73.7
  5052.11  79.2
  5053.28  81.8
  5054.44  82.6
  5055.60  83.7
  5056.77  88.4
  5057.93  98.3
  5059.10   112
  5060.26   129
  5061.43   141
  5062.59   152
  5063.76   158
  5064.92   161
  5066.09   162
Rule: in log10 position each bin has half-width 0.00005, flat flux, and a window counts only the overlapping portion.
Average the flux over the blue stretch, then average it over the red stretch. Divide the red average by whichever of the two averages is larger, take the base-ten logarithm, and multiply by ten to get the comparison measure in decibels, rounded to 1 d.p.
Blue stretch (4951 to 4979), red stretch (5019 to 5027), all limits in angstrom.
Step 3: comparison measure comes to -0.5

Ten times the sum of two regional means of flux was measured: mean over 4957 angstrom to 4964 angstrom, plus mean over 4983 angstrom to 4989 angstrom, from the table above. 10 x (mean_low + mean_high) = 2684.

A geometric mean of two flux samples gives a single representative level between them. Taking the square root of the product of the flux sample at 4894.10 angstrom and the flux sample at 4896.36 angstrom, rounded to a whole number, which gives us 156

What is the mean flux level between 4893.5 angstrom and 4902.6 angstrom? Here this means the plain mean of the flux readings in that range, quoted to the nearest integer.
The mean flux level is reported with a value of 167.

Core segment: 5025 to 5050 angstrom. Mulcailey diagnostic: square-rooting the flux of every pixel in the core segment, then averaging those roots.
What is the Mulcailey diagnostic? 12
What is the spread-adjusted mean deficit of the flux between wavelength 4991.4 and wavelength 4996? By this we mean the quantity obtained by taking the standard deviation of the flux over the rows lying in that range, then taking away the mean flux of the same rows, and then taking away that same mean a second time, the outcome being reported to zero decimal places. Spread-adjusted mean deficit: -266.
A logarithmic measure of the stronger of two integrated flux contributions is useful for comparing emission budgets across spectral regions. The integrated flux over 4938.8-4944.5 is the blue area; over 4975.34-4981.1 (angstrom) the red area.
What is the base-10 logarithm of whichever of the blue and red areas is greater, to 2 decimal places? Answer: 3.06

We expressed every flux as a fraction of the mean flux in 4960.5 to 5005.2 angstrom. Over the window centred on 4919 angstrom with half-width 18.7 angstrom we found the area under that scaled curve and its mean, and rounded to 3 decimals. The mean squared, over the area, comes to 0.035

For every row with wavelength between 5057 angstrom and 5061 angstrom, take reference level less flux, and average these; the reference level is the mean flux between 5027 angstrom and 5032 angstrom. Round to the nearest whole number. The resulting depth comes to 48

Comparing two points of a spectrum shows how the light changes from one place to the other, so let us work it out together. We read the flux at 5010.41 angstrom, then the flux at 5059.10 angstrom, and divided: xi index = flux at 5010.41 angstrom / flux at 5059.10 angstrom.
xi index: 1.15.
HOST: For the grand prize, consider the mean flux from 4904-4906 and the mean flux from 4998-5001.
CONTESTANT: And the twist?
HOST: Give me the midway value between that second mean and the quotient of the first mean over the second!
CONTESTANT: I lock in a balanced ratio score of 53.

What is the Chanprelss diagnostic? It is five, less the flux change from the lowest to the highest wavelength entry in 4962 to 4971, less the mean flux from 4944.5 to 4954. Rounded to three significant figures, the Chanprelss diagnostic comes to -183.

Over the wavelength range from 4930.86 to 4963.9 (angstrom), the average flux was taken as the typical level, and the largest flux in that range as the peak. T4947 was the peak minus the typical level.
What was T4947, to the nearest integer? 16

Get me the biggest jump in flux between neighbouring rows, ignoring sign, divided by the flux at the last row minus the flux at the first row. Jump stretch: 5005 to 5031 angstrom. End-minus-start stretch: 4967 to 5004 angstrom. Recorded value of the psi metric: -0.58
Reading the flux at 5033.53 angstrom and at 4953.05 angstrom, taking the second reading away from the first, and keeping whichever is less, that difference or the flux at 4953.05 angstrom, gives -47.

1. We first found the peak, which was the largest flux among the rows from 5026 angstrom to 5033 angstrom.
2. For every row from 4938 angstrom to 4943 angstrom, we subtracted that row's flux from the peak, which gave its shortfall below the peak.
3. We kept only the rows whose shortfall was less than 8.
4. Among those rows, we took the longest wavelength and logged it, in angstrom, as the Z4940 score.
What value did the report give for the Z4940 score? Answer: 4942.80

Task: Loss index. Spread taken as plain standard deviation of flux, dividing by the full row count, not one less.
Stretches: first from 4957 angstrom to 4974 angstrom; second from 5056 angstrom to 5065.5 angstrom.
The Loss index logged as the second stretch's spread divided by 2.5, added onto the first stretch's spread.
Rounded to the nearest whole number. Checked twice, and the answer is 16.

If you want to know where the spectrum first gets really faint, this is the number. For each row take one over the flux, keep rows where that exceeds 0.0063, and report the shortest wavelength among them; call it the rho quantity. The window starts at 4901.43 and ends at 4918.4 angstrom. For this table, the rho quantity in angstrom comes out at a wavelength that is 4907.64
